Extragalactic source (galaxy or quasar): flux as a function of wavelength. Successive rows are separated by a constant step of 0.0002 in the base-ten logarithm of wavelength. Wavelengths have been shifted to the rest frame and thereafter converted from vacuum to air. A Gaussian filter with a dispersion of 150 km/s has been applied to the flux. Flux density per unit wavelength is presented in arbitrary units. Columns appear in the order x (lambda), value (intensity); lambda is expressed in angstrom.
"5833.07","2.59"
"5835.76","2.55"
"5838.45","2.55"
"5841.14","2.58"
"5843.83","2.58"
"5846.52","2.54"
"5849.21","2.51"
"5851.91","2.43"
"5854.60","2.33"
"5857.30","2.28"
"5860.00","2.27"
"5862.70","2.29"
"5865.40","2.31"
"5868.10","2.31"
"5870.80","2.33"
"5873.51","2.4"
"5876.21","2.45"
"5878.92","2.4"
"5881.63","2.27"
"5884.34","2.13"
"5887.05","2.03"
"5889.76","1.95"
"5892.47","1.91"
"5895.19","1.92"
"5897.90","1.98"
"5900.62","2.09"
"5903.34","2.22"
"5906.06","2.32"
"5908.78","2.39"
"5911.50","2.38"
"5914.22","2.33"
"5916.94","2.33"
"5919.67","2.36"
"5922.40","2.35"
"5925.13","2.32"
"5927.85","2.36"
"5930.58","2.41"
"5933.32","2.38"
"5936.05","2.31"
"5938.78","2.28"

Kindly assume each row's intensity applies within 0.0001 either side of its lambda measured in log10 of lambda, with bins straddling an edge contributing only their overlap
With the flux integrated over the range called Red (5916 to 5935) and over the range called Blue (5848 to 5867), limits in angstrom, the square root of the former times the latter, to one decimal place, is 44.7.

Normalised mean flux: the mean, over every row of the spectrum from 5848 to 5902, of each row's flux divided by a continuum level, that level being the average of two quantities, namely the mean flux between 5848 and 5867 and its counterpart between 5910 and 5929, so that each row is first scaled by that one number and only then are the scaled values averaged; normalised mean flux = 0.95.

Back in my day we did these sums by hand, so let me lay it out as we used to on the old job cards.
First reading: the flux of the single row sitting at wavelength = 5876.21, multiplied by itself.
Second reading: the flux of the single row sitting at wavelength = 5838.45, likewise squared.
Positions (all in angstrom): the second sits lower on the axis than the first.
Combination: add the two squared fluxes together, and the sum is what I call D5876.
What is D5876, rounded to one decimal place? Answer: 12.5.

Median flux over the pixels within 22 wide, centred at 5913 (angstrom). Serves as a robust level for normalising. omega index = 2.34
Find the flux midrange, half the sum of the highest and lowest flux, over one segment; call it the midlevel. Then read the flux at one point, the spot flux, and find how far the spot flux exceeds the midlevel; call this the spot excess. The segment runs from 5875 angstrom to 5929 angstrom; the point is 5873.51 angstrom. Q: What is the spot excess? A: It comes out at 0.22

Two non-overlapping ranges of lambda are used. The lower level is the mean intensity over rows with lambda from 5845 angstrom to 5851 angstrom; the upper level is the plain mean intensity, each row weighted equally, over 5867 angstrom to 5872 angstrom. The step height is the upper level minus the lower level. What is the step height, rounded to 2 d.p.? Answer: -0.20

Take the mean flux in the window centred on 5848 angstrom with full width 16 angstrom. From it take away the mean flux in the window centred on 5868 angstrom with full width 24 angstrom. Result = 0.16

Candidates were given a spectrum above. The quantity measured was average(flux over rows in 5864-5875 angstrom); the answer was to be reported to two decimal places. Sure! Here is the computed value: 2.34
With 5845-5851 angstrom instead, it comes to 2.52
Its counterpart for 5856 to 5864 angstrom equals 2.28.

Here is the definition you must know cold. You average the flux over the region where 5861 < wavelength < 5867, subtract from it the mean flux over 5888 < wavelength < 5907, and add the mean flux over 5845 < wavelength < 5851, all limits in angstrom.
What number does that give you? 2.8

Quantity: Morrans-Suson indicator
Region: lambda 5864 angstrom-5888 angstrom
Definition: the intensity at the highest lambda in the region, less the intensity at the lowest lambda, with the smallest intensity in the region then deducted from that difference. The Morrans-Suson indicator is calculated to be -2.31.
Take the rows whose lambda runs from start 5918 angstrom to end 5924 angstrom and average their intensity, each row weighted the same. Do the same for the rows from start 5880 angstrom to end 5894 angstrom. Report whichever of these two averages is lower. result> 2.06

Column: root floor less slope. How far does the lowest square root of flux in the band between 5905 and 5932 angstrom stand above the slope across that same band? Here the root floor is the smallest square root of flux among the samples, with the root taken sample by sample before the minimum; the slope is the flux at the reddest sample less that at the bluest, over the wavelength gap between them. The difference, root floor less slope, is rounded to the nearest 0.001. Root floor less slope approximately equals 1.519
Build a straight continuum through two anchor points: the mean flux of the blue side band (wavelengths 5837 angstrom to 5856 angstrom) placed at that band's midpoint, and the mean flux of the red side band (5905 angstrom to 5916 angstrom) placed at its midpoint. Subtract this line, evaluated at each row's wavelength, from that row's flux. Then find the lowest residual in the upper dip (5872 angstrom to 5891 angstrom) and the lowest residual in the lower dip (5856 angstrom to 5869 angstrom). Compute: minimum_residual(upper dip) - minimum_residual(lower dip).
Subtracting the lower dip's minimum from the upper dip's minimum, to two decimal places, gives -0.25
